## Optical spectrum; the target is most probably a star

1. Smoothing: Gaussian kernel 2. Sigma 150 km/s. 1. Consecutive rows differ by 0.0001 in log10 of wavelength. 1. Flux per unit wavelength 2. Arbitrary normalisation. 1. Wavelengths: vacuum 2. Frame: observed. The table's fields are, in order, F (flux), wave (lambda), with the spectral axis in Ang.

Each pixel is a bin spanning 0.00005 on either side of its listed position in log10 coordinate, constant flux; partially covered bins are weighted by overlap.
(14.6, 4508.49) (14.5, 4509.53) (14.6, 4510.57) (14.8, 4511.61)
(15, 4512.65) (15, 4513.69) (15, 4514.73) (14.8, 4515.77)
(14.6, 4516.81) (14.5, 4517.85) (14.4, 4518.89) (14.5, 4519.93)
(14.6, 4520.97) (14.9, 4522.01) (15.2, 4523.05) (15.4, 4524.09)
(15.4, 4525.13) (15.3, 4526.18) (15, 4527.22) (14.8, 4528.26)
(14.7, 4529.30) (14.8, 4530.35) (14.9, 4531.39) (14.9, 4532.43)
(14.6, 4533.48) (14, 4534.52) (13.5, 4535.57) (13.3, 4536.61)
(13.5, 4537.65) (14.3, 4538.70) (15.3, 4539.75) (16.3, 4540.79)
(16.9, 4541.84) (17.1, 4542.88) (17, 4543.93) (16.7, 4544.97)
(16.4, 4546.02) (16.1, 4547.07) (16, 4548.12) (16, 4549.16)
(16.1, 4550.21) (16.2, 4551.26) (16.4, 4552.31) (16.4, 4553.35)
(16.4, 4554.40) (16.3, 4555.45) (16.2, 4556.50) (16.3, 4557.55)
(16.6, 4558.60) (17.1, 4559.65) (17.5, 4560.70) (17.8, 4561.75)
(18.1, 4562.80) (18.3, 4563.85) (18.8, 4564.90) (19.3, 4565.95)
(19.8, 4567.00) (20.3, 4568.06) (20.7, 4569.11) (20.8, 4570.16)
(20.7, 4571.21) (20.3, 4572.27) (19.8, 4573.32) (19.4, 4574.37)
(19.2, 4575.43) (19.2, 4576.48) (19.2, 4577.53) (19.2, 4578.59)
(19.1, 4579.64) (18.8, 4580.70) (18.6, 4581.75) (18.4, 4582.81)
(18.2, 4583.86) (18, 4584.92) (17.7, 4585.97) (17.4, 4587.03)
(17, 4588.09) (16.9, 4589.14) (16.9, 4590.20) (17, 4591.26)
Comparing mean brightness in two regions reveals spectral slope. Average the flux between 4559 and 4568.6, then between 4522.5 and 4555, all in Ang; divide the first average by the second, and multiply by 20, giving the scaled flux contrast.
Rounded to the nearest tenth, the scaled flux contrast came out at 24.0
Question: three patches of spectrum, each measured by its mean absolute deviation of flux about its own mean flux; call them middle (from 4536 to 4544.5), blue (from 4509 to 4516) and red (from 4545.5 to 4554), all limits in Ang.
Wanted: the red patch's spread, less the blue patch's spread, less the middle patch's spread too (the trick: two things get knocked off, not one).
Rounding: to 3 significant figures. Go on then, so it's -1.37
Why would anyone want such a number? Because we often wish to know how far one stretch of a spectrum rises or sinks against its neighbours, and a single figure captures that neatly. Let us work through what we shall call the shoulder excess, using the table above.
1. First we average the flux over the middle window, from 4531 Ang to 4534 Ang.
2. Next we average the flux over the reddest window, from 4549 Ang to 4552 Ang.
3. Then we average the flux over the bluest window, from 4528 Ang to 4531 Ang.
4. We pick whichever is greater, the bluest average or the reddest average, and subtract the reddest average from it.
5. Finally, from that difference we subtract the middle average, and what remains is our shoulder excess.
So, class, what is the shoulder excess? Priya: -14.8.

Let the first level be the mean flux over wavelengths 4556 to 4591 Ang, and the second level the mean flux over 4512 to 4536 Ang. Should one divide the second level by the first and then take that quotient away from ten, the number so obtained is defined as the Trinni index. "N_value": 9.20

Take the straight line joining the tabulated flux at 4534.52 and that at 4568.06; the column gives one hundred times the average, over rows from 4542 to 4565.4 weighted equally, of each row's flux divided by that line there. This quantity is 96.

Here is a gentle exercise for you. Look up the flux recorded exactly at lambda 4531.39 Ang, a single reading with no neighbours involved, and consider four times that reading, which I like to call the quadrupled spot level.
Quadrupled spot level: 60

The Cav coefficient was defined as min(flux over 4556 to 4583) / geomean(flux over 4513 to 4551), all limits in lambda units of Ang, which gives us 1.07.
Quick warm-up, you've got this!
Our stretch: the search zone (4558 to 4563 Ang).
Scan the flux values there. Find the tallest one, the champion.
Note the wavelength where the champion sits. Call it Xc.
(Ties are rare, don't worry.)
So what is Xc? 4562.80 Ang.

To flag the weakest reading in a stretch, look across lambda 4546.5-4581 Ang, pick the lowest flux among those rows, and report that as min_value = 16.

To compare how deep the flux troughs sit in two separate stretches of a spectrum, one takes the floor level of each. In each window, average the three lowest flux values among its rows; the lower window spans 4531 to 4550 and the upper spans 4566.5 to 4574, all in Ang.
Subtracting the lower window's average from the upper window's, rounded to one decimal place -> 6.5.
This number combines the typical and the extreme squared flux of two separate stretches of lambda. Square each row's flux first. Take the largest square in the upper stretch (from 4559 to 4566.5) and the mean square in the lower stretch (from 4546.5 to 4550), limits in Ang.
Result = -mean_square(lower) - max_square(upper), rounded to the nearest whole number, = -630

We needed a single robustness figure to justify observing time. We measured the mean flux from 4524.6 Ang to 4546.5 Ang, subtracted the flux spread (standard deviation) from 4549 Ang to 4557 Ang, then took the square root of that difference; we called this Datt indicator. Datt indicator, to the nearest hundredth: 3.88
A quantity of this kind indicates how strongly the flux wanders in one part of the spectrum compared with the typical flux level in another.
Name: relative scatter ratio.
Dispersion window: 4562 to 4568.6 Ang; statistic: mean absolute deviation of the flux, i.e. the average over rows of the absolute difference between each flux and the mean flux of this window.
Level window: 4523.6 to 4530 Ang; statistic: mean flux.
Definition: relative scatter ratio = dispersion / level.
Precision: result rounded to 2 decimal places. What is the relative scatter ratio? 0.05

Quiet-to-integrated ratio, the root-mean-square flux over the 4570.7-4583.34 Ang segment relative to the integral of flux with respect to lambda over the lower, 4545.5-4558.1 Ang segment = 0.095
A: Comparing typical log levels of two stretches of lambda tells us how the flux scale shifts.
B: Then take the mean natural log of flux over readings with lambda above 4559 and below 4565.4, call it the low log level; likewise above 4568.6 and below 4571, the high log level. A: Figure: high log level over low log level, 1.05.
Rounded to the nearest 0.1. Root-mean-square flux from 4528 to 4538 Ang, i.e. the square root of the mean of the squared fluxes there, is 14.3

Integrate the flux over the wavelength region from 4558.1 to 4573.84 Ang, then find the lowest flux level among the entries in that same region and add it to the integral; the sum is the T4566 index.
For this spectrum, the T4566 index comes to 317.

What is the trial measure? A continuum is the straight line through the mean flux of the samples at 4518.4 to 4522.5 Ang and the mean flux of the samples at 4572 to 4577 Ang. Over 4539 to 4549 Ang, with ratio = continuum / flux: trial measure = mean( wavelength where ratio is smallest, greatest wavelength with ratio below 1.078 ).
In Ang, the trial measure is 4545.5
